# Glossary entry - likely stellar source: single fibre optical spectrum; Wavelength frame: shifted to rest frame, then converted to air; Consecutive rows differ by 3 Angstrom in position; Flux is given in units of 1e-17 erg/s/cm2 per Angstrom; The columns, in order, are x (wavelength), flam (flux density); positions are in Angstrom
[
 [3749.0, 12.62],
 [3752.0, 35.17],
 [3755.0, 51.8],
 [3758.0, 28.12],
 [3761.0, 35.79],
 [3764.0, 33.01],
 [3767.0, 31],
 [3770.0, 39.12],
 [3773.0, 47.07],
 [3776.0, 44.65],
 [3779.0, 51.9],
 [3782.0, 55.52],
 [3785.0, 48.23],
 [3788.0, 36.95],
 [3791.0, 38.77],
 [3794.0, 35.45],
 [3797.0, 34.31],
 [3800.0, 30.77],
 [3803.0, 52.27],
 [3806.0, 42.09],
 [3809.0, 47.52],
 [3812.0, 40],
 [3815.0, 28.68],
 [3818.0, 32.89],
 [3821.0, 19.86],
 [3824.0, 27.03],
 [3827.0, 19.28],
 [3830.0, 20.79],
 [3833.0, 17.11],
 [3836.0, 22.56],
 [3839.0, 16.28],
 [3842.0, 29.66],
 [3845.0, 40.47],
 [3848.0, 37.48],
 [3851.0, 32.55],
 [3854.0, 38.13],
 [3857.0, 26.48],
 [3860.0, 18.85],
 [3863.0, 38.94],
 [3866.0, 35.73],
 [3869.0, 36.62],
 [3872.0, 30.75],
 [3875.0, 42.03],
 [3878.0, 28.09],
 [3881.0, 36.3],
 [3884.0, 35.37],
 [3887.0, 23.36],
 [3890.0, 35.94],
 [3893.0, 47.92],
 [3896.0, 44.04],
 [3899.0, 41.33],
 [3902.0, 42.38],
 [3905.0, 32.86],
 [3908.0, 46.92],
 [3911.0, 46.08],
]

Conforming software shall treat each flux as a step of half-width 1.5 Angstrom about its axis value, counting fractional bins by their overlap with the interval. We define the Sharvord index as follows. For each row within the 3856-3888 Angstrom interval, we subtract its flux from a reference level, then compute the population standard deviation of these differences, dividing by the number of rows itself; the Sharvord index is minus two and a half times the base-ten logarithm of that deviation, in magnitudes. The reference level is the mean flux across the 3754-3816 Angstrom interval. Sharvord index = -2.08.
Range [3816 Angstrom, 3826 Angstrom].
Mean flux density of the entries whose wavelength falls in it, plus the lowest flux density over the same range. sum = 46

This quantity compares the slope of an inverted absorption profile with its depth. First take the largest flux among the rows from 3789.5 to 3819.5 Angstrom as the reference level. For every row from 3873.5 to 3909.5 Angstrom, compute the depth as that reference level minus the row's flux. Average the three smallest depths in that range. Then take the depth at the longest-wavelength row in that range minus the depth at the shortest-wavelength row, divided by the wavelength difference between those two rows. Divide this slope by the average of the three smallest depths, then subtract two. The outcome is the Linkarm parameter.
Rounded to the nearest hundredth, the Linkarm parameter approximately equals -2.02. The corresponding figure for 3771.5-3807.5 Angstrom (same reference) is -2.16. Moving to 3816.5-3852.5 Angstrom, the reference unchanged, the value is -2.00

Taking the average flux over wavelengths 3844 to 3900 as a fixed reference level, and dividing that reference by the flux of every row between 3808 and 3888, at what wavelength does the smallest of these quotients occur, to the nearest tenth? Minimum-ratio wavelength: 3809.0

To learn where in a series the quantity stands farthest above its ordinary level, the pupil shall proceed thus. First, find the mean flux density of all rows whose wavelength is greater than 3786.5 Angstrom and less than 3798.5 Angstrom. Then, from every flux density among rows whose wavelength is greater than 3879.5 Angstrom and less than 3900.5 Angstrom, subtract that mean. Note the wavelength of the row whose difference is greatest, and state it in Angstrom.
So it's 3893.0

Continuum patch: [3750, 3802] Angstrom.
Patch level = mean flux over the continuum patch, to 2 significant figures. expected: 40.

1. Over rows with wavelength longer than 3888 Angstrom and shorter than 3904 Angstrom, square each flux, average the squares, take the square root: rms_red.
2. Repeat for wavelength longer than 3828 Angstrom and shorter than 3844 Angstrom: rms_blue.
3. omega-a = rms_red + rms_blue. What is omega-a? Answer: 64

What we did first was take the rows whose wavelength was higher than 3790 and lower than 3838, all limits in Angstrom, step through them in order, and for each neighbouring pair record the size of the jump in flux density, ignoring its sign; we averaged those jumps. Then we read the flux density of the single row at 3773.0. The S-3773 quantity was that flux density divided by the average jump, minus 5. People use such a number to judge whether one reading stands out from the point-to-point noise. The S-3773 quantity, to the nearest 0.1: 1.6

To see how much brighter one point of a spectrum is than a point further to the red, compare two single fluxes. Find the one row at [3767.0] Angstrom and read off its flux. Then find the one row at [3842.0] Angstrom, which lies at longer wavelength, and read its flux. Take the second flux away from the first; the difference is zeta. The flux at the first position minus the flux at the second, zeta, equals 1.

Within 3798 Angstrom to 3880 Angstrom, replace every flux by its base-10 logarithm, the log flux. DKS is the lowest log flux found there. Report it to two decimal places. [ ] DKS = 1.21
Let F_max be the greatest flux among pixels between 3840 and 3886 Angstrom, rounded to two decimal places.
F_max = 42.03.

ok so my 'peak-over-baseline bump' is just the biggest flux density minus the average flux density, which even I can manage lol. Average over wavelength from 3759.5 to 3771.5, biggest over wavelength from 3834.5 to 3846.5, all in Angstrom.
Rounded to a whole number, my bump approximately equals 6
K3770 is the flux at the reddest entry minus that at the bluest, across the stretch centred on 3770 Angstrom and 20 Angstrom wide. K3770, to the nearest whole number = 16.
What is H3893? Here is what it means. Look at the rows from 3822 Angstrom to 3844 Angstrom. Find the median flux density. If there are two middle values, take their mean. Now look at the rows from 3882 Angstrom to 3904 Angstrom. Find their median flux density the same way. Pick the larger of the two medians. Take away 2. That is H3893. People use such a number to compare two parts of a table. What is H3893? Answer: 39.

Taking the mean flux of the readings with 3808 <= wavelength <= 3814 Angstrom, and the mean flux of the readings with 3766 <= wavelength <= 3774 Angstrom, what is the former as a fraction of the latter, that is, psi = 1.1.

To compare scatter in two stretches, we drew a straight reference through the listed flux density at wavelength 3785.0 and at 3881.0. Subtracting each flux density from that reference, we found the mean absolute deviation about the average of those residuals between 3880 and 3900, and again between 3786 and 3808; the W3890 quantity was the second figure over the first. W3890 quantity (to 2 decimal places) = 0.85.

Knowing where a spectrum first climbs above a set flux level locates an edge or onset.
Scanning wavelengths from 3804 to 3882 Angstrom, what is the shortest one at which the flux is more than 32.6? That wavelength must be 3806.0 Angstrom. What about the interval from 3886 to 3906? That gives 3890.0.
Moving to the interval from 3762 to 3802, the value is 3764.0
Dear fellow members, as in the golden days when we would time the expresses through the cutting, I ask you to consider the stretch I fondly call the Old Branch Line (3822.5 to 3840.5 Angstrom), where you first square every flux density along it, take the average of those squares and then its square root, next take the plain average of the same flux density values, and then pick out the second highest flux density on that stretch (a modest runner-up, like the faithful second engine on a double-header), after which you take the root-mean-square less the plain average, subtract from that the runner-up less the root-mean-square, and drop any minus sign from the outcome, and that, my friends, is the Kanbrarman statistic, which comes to 1.4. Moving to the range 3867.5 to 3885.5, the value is 1.2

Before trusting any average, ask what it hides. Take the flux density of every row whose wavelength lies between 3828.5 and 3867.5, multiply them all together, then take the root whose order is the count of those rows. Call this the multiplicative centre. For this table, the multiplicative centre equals 27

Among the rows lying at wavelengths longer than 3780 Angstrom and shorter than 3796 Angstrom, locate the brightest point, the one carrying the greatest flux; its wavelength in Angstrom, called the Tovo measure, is 3782.0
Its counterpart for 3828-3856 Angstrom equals 3845.0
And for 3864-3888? 3875.0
